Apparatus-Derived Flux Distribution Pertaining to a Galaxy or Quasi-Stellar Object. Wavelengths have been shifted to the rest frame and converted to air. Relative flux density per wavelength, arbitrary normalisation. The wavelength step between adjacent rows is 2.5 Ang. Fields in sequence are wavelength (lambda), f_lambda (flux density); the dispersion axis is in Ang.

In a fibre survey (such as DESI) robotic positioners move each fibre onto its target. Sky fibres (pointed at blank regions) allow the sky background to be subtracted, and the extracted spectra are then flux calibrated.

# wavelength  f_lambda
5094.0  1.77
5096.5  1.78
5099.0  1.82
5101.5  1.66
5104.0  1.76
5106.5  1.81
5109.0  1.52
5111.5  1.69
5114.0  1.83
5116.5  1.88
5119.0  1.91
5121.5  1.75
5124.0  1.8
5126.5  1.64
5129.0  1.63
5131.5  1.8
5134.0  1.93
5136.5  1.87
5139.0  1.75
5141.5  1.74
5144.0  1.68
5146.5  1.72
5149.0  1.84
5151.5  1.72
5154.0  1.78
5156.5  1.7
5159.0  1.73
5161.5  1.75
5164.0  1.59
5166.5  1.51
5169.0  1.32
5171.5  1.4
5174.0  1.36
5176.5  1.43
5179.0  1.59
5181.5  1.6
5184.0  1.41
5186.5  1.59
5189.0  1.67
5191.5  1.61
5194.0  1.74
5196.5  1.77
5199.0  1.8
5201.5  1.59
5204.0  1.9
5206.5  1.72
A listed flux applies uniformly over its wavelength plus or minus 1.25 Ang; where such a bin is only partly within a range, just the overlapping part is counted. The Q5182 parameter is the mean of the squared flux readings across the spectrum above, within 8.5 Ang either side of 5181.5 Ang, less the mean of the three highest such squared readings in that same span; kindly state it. -0.30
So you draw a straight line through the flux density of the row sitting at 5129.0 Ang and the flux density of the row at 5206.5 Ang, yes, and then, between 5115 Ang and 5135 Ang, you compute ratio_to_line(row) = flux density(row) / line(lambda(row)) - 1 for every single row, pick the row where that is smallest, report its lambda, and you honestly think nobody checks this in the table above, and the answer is 5129.0 Ang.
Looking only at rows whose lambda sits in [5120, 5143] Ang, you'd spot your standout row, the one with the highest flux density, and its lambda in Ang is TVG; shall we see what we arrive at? 5134.0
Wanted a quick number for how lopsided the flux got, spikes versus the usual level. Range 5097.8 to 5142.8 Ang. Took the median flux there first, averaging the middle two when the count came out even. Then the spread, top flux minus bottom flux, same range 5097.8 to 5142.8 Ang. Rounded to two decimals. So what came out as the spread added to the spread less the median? -0.96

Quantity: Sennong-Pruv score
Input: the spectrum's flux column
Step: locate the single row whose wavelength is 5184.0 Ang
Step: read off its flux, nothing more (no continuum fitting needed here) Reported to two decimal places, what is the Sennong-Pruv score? 1.41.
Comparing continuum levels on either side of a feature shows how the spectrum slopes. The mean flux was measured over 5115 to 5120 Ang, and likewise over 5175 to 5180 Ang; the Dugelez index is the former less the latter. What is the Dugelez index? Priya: 0.39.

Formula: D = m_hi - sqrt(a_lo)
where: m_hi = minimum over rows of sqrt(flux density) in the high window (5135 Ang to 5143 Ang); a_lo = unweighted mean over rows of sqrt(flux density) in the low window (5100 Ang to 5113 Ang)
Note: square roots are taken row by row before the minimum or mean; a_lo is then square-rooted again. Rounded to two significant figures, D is 0.18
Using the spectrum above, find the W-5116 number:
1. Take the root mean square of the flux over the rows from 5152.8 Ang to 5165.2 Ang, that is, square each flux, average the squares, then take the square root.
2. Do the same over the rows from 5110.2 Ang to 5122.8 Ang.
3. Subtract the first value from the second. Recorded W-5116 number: 0.10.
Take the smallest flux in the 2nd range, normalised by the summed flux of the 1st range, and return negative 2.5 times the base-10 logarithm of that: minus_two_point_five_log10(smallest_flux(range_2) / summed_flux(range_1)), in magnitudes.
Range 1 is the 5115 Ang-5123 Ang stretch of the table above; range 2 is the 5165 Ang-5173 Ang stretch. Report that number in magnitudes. 1.56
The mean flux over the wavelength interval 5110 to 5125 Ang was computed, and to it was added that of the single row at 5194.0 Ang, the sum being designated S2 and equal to 3.55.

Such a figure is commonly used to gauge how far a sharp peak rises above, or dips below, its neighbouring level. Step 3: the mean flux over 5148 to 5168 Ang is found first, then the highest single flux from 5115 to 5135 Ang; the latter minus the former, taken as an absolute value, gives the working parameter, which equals 0.23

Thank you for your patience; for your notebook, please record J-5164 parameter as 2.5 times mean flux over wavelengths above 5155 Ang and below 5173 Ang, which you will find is 3.93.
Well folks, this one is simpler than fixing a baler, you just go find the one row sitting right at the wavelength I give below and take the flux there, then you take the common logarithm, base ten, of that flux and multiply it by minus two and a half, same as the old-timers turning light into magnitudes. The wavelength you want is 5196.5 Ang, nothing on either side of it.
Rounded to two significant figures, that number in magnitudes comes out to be -0.62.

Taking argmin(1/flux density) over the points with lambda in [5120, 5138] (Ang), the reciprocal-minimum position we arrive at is 5134.0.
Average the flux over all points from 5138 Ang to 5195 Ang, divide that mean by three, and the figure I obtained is 0.54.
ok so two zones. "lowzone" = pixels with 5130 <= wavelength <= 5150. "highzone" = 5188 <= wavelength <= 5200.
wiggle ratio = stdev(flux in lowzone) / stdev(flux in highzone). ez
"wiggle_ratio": 1.1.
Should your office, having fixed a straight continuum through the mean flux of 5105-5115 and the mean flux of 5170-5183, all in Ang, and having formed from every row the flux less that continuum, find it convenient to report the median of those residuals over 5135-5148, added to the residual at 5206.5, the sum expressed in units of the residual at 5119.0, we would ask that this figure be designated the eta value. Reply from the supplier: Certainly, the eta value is 2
